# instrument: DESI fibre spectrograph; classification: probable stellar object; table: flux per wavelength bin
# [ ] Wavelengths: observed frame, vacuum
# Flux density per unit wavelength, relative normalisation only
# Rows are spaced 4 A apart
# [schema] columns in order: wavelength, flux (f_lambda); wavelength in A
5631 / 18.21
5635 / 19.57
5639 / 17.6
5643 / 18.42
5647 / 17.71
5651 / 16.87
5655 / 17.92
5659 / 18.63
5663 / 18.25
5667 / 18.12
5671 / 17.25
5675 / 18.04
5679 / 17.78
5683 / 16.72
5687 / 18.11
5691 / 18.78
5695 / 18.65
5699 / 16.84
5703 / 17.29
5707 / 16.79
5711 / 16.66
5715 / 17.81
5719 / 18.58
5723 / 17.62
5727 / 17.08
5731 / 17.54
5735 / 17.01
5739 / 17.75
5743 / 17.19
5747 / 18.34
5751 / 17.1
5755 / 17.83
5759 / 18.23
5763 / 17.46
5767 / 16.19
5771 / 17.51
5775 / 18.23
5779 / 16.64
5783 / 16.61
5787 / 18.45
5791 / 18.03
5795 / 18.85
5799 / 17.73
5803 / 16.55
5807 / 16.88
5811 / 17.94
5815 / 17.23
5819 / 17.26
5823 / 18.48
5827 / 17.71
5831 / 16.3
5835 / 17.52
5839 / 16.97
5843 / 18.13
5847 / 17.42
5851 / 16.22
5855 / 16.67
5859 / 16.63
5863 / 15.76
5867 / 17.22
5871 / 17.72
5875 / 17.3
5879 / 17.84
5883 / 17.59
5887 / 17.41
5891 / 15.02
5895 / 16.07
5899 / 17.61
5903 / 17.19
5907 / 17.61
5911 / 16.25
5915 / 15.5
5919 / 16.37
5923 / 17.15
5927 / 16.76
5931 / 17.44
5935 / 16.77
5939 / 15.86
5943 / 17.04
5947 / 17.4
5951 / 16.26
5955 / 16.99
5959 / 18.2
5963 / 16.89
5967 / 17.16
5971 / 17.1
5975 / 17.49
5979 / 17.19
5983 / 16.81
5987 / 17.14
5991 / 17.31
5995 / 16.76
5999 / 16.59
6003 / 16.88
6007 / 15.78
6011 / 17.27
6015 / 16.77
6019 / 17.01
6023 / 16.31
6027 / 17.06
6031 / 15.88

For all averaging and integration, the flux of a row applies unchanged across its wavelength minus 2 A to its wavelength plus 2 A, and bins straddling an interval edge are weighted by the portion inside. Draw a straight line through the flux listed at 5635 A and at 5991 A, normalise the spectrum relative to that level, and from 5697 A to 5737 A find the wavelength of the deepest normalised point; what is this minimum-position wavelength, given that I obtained 5711 A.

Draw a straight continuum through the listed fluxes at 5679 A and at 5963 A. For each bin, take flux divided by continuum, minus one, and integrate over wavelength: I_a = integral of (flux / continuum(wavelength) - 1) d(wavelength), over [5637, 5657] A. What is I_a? -0.2 A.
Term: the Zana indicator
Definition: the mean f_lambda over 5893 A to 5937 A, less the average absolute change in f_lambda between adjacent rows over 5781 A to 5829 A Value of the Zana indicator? 15.93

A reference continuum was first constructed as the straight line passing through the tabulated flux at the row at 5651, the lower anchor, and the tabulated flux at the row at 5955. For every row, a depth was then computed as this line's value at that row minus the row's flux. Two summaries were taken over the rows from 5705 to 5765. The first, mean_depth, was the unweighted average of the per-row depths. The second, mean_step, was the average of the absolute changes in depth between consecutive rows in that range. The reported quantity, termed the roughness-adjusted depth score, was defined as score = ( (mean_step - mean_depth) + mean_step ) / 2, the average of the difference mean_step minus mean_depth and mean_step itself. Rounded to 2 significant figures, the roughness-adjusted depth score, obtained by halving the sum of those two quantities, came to 1.0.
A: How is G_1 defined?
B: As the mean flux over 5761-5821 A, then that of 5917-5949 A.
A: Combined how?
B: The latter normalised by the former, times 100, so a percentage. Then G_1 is 97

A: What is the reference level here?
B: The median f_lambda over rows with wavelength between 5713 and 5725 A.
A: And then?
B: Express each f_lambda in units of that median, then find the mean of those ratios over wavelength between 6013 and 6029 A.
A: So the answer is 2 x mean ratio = 1.89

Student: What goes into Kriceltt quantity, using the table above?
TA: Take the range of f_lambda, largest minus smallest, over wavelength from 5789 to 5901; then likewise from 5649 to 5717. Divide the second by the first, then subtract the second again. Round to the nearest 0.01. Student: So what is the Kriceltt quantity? -1.57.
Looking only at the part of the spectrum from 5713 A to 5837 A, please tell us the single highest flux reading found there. 18.85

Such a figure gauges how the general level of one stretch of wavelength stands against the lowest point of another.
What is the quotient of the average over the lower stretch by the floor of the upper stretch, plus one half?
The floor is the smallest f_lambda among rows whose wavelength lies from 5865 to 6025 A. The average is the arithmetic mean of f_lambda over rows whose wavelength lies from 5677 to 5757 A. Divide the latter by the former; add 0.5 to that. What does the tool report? 1.670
